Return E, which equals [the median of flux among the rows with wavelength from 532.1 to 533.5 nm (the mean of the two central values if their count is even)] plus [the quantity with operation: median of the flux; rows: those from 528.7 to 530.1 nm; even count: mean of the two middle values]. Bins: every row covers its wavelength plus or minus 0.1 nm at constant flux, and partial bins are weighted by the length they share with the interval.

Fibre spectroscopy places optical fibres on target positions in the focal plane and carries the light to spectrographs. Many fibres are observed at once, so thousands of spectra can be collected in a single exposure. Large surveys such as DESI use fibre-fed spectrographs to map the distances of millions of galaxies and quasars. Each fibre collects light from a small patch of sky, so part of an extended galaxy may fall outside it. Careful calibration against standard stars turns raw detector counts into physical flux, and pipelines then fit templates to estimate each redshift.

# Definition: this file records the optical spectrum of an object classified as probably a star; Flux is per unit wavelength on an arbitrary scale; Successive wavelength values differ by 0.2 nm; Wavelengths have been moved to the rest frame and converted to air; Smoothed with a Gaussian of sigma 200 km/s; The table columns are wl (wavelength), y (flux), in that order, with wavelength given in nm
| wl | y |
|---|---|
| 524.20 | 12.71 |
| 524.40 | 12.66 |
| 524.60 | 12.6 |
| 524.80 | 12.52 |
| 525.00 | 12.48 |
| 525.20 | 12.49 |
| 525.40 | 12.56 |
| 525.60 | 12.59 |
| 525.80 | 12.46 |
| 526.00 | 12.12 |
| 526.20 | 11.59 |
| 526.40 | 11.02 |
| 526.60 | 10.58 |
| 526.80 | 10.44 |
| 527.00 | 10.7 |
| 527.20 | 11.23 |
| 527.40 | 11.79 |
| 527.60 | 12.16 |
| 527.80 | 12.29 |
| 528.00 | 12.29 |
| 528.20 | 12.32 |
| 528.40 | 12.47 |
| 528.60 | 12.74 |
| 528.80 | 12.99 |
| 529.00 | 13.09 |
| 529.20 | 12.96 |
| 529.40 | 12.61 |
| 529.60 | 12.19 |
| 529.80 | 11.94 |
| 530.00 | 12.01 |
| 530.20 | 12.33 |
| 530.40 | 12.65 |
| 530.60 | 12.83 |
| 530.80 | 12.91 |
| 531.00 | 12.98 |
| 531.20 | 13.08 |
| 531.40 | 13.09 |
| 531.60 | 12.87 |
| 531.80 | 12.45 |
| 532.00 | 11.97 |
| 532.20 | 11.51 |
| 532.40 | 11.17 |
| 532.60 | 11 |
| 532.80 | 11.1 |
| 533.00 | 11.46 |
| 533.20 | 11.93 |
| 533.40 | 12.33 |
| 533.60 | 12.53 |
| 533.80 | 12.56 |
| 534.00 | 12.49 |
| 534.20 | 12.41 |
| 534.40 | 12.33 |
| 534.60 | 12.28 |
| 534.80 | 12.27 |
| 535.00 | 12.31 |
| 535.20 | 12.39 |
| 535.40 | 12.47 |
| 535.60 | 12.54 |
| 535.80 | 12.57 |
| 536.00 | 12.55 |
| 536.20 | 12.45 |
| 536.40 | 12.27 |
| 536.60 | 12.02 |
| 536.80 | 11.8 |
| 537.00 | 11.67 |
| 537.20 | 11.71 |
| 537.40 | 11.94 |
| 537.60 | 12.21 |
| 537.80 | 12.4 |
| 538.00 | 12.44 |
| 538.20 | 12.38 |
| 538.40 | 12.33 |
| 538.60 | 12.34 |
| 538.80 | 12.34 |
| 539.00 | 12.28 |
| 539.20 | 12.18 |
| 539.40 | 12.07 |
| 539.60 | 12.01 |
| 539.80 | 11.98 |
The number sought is 24.1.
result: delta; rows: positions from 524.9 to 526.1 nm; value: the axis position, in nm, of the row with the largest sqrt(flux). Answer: 525.60 nm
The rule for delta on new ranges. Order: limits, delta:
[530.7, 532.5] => 531.40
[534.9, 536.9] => 535.80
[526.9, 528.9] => 528.80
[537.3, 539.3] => 538.00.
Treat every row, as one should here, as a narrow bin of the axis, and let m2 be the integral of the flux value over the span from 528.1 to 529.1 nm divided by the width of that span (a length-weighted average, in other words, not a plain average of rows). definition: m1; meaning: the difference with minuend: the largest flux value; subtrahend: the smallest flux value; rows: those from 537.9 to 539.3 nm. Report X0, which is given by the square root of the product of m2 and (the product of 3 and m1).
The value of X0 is 3.2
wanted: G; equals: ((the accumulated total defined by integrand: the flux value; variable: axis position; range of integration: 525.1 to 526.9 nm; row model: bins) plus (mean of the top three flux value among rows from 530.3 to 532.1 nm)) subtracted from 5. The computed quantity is -29.2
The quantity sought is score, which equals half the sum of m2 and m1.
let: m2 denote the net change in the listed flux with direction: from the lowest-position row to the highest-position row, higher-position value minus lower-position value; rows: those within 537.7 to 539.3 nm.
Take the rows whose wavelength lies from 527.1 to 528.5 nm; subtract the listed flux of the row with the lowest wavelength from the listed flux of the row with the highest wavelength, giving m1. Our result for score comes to 0.51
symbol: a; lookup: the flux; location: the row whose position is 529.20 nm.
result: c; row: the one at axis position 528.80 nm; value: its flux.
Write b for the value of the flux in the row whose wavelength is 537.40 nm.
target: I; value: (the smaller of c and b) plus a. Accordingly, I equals 24.9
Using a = 12.96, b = 11.94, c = 12.99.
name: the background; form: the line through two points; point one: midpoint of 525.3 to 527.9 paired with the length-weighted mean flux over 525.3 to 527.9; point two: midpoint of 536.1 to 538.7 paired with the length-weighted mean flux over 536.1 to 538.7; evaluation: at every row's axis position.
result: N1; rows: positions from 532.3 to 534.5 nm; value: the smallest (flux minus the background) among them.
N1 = -0.9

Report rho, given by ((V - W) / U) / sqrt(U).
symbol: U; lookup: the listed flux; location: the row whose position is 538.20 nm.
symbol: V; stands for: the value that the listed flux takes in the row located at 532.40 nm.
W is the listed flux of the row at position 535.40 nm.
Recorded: -0.03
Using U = 12.38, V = 11.17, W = 12.47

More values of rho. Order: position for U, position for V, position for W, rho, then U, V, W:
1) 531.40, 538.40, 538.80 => 0.00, 13.09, 12.33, 12.34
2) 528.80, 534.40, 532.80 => 0.03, 12.99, 12.33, 11.1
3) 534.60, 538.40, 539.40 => 0.01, 12.28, 12.33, 12.07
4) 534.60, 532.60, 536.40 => -0.03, 12.28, 11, 12.27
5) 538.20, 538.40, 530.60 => -0.01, 12.38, 12.33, 12.83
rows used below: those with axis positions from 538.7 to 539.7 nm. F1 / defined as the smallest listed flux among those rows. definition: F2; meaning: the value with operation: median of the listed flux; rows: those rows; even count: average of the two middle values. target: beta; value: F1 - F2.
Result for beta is -0.17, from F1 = 12.01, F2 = 12.2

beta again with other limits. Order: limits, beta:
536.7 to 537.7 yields -0.13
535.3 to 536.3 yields -0.09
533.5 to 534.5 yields -0.16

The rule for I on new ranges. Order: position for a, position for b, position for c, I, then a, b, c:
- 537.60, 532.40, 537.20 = 23.4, 12.21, 11.17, 11.71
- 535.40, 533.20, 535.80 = 24.4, 12.47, 11.93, 12.57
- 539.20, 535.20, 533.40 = 24.5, 12.18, 12.39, 12.33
